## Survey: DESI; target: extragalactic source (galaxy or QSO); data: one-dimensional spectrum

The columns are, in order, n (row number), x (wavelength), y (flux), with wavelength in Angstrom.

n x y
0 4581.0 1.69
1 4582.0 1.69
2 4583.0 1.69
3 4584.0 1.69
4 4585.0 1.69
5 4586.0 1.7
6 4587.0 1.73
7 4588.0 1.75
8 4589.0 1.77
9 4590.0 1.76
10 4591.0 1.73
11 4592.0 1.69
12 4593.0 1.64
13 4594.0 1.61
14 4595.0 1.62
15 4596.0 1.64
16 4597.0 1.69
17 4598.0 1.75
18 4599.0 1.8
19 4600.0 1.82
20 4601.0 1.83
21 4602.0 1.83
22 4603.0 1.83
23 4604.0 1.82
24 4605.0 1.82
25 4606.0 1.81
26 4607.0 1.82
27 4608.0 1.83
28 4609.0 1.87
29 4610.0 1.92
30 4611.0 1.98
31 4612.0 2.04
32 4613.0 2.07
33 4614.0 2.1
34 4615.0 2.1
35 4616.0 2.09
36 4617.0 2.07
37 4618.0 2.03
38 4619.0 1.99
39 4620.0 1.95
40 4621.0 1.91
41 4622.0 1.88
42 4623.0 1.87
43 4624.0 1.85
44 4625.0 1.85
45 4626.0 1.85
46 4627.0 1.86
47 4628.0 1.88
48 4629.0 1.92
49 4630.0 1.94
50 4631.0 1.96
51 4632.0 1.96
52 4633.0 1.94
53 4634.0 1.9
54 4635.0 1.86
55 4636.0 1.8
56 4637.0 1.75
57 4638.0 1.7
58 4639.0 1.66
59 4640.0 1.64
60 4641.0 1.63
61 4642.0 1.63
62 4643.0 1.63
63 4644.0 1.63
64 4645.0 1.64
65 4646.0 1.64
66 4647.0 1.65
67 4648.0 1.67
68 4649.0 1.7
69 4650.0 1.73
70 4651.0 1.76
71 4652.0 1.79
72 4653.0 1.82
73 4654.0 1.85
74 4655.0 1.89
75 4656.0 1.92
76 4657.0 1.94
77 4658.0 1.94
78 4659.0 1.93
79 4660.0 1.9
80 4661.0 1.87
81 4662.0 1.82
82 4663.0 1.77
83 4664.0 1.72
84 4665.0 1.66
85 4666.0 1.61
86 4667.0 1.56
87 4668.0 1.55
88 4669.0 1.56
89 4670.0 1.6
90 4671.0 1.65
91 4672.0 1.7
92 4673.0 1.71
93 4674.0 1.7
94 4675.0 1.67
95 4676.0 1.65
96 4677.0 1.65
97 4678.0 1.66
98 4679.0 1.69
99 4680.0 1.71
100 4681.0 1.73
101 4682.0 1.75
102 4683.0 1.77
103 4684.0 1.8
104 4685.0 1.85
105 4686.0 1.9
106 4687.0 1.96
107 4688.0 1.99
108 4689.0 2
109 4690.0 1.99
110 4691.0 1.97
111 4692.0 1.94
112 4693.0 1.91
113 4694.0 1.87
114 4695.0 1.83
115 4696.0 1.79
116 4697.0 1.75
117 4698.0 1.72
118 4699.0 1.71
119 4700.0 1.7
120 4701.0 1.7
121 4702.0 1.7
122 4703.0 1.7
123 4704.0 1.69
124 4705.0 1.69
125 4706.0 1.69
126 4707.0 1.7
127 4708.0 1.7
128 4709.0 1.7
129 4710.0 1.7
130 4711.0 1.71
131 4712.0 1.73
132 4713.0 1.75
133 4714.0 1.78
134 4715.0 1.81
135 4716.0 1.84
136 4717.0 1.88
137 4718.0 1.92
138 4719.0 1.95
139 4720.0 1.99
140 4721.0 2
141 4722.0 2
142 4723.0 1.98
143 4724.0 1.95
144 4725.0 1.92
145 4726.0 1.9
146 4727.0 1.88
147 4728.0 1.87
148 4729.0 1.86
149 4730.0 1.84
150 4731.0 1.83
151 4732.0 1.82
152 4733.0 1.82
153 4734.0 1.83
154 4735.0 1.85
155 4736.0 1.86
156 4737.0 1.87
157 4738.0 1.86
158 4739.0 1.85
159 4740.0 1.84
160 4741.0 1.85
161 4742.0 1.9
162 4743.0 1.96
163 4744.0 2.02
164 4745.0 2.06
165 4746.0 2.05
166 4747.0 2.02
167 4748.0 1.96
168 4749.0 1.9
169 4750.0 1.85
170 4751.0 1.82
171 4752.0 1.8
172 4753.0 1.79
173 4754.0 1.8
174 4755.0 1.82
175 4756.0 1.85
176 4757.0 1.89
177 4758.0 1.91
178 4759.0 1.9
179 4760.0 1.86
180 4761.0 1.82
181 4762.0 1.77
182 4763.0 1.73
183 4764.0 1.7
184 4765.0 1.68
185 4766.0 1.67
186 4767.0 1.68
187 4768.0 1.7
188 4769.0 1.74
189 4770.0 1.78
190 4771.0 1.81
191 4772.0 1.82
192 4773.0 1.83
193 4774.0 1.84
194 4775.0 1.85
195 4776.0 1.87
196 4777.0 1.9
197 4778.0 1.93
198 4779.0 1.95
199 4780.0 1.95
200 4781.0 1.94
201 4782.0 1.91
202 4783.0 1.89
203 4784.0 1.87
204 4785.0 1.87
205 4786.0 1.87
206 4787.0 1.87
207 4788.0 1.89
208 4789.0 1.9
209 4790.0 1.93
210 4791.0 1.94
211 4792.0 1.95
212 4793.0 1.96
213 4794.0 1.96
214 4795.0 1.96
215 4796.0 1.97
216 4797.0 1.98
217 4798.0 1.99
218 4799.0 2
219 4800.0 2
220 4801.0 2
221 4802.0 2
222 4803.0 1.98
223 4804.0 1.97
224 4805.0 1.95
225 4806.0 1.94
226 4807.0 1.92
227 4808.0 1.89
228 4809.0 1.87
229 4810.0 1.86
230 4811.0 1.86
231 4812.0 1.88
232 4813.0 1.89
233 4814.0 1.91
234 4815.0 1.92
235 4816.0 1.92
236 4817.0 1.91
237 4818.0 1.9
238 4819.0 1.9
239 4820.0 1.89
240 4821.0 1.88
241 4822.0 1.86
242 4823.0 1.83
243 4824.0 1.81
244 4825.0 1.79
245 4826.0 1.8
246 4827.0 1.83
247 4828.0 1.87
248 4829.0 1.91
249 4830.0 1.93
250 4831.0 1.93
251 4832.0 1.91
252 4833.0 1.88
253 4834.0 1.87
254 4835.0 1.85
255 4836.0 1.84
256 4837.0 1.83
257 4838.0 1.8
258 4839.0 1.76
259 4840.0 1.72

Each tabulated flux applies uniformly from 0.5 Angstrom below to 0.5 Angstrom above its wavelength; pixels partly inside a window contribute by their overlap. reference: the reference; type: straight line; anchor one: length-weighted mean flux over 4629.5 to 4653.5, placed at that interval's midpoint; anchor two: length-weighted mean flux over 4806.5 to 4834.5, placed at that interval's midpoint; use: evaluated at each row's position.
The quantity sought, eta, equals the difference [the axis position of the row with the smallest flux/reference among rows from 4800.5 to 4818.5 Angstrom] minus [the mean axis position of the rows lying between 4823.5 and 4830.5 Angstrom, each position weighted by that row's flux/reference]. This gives -16.1 Angstrom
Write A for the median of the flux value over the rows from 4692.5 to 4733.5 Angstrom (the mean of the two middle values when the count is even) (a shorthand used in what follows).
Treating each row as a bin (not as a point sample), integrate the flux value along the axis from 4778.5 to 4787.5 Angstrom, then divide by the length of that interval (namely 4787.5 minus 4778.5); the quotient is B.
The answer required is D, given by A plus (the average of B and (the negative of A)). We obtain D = 1.86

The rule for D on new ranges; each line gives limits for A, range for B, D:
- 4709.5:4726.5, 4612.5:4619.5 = 1.98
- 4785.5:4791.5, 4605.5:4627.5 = 1.92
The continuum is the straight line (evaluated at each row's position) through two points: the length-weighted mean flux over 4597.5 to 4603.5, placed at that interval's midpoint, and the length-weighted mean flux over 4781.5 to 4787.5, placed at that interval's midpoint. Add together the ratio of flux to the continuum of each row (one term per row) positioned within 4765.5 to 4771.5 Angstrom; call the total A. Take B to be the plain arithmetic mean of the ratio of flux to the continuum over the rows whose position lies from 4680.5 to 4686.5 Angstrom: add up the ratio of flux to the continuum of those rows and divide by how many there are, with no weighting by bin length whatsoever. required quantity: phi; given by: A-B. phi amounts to 4.56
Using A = 5.54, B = 0.98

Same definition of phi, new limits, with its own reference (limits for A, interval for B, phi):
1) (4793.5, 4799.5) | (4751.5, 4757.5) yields 5.32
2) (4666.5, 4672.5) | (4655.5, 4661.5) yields 4.19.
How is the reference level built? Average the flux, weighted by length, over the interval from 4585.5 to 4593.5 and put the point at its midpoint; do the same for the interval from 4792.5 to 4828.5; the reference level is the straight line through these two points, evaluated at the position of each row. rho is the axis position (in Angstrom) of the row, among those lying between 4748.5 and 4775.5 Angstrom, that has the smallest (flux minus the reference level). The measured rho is 4766.0 Angstrom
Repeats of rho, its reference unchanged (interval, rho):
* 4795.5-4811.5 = 4811.0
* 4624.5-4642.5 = 4642.0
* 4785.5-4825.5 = 4825.0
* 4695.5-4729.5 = 4706.0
